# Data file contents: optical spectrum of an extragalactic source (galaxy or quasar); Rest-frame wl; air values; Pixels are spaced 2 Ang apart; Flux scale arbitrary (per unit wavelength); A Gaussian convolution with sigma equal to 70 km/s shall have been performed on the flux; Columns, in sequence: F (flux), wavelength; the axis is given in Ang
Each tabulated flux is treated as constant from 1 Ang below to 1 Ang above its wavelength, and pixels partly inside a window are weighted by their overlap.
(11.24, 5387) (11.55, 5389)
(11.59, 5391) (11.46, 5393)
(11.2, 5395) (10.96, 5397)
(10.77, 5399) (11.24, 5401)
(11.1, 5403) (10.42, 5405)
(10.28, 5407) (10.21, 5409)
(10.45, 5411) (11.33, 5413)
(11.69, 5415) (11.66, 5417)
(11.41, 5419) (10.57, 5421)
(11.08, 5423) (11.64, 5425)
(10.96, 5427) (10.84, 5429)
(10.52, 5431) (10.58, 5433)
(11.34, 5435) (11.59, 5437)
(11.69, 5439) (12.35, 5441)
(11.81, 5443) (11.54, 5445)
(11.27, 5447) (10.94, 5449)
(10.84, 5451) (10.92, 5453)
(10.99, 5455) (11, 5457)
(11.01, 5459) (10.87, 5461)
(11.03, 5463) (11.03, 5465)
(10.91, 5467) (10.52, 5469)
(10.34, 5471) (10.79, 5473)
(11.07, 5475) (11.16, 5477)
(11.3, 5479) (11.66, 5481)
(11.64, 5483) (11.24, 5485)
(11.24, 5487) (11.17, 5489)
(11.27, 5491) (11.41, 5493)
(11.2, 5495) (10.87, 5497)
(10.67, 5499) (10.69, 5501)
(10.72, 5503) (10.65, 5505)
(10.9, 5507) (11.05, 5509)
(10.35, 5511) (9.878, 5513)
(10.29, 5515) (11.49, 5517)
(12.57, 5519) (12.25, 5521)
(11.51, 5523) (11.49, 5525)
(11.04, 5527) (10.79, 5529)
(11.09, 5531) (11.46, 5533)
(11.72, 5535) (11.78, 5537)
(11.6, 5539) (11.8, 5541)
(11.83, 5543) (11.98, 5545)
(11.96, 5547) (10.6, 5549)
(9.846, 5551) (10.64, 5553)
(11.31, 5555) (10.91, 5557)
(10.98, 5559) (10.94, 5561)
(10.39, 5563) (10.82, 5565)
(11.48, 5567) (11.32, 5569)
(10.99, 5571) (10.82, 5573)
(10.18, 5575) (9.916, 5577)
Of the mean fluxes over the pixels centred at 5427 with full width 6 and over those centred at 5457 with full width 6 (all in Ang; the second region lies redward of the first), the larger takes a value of 11.1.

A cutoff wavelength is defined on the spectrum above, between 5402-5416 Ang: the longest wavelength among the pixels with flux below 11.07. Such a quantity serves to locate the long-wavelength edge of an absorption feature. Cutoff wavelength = 5411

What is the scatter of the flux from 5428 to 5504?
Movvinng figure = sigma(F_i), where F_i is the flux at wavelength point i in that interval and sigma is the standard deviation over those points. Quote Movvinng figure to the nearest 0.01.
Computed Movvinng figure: 0.41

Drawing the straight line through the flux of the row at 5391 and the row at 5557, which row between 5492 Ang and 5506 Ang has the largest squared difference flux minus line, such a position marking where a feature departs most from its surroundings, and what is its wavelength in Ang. 5499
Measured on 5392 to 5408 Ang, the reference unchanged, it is 5407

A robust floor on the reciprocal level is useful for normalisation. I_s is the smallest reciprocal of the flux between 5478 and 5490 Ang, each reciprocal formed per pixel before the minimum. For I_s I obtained 0.0858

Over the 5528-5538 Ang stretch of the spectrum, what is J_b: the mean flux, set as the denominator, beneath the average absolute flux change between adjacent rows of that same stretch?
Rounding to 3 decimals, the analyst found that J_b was 0.022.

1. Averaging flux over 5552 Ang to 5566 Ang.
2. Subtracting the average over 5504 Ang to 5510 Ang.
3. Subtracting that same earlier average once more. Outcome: -10.9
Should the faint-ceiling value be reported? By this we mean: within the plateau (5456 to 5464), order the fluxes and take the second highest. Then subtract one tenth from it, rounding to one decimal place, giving 10.9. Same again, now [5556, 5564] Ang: 10.8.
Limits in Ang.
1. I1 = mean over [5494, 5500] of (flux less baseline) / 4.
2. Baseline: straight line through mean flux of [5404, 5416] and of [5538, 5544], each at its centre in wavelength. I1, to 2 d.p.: -0.12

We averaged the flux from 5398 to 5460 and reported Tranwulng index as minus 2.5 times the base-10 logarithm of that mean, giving -2.61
